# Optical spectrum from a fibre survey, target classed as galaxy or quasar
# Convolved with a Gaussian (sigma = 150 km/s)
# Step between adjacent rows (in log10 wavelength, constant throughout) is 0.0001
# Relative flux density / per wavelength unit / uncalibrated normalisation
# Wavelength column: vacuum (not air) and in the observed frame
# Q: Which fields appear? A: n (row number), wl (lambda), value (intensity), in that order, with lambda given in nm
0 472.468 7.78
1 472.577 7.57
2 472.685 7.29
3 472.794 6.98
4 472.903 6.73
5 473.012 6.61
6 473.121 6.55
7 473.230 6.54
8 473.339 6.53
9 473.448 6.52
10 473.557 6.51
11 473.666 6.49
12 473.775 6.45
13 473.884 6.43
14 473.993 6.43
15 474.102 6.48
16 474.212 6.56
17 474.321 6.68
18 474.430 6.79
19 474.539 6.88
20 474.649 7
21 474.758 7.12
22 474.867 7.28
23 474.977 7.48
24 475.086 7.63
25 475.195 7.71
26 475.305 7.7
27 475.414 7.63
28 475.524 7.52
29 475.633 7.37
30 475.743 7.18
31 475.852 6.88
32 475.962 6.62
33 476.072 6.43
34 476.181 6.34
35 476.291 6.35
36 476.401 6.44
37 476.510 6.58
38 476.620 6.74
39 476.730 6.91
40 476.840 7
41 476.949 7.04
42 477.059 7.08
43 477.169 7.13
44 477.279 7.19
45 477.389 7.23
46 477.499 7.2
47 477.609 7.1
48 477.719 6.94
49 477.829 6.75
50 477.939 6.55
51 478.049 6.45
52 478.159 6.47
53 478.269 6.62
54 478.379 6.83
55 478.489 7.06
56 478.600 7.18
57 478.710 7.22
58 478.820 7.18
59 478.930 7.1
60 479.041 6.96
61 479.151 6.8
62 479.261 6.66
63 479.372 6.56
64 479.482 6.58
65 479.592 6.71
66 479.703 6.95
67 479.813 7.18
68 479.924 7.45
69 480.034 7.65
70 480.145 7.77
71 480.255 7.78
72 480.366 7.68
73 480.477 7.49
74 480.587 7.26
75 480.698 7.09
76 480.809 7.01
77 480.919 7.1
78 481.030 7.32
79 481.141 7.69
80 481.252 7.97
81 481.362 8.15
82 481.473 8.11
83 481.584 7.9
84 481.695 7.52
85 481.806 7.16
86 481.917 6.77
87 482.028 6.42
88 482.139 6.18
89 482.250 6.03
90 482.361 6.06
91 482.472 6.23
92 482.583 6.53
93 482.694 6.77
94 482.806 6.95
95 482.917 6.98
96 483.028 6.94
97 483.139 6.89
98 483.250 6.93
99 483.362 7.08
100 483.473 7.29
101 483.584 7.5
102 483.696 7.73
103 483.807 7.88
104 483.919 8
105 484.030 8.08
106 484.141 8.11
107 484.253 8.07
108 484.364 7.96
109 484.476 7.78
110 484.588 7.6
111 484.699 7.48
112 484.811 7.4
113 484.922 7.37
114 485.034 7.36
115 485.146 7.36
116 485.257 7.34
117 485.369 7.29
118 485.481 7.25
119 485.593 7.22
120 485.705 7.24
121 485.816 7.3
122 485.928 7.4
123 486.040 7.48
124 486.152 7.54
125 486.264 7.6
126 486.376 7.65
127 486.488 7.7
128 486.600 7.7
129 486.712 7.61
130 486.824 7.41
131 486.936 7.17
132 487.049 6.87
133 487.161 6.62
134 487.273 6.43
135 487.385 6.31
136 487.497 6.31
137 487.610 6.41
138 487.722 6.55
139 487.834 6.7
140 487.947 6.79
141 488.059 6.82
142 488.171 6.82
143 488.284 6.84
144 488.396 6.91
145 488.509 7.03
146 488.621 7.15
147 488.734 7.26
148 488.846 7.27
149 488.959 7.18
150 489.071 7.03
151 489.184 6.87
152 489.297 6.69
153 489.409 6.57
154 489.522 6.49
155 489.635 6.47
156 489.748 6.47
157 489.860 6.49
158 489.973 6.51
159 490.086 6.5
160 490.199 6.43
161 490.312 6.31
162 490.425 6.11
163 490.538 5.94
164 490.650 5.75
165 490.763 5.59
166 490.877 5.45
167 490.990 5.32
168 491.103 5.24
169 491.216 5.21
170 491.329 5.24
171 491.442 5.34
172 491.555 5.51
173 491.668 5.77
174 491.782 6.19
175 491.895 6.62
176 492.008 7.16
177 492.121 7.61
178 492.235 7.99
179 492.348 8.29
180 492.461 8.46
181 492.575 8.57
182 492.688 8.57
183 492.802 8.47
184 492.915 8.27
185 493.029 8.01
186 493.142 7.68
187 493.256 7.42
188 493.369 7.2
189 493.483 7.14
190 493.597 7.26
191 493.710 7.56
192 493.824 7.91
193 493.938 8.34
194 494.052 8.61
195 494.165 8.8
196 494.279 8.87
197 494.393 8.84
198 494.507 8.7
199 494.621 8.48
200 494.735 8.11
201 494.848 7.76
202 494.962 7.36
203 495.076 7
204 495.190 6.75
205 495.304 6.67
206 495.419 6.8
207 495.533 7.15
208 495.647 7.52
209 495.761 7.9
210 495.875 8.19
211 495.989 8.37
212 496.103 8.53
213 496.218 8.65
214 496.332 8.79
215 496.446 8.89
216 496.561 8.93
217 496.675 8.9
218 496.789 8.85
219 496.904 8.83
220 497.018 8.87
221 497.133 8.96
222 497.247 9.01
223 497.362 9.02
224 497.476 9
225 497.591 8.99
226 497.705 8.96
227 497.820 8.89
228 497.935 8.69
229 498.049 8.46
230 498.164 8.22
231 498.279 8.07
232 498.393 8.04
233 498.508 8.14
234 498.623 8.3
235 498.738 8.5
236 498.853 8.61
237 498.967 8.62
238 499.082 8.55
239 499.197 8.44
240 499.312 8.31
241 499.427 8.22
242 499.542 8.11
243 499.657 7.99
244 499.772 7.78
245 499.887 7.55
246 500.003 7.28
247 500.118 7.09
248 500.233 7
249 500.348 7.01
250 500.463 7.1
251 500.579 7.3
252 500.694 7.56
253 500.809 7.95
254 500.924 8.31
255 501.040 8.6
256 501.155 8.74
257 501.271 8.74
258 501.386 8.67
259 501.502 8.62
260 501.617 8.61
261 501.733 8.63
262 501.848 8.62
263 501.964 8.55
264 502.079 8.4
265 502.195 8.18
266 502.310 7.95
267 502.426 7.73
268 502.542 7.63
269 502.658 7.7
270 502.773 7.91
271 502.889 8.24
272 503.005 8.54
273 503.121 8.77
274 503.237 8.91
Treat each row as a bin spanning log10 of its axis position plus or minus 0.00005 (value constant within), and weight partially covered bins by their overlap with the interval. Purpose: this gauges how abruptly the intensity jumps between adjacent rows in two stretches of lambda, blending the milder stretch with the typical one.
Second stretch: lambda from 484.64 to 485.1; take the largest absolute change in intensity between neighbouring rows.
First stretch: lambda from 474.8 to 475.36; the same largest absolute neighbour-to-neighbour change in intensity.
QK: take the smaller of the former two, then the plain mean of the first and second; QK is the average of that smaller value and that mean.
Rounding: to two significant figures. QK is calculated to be 0.11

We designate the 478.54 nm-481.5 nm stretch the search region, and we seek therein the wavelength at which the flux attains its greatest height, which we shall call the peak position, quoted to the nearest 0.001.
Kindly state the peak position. 481.362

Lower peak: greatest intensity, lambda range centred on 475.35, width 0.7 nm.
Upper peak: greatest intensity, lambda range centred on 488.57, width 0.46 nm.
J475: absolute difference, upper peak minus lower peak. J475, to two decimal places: 0.45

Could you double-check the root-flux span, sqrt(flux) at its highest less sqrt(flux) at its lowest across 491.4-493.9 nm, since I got 0.62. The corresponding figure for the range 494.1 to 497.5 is 0.42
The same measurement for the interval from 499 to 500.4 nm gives 0.28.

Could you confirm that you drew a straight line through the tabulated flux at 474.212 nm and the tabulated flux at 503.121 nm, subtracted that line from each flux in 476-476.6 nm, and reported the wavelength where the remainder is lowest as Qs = 476.181 nm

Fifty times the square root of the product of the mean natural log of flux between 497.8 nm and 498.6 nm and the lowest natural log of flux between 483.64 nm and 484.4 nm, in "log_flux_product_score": 104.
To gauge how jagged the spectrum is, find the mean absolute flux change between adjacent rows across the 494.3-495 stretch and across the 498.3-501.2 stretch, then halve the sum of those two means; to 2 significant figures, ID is 0.23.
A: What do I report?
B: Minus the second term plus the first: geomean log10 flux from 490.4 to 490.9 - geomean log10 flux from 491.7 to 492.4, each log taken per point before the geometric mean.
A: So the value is -0.10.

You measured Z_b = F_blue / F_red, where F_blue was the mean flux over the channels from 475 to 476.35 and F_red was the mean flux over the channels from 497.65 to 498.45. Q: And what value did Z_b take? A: 0.84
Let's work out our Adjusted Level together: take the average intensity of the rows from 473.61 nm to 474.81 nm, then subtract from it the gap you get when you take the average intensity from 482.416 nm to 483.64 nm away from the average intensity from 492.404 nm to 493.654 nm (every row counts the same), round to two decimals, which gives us 5.67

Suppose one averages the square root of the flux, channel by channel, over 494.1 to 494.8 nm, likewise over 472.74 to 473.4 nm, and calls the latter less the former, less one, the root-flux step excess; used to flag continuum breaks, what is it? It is -1.36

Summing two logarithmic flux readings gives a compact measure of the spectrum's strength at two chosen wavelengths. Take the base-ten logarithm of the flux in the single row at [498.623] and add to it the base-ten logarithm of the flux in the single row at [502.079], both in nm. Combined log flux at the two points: 1.84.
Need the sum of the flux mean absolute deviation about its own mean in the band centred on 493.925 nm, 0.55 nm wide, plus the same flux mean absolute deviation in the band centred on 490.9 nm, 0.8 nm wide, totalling 0.6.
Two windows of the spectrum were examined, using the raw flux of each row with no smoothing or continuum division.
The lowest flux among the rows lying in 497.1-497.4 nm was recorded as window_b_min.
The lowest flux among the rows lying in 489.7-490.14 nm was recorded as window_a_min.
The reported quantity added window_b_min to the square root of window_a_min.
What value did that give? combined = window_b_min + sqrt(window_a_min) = 11.5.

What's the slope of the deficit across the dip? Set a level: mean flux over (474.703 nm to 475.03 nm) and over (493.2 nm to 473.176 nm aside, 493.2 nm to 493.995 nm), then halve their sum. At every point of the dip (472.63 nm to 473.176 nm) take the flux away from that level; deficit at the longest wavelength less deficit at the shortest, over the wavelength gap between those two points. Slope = 1.7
